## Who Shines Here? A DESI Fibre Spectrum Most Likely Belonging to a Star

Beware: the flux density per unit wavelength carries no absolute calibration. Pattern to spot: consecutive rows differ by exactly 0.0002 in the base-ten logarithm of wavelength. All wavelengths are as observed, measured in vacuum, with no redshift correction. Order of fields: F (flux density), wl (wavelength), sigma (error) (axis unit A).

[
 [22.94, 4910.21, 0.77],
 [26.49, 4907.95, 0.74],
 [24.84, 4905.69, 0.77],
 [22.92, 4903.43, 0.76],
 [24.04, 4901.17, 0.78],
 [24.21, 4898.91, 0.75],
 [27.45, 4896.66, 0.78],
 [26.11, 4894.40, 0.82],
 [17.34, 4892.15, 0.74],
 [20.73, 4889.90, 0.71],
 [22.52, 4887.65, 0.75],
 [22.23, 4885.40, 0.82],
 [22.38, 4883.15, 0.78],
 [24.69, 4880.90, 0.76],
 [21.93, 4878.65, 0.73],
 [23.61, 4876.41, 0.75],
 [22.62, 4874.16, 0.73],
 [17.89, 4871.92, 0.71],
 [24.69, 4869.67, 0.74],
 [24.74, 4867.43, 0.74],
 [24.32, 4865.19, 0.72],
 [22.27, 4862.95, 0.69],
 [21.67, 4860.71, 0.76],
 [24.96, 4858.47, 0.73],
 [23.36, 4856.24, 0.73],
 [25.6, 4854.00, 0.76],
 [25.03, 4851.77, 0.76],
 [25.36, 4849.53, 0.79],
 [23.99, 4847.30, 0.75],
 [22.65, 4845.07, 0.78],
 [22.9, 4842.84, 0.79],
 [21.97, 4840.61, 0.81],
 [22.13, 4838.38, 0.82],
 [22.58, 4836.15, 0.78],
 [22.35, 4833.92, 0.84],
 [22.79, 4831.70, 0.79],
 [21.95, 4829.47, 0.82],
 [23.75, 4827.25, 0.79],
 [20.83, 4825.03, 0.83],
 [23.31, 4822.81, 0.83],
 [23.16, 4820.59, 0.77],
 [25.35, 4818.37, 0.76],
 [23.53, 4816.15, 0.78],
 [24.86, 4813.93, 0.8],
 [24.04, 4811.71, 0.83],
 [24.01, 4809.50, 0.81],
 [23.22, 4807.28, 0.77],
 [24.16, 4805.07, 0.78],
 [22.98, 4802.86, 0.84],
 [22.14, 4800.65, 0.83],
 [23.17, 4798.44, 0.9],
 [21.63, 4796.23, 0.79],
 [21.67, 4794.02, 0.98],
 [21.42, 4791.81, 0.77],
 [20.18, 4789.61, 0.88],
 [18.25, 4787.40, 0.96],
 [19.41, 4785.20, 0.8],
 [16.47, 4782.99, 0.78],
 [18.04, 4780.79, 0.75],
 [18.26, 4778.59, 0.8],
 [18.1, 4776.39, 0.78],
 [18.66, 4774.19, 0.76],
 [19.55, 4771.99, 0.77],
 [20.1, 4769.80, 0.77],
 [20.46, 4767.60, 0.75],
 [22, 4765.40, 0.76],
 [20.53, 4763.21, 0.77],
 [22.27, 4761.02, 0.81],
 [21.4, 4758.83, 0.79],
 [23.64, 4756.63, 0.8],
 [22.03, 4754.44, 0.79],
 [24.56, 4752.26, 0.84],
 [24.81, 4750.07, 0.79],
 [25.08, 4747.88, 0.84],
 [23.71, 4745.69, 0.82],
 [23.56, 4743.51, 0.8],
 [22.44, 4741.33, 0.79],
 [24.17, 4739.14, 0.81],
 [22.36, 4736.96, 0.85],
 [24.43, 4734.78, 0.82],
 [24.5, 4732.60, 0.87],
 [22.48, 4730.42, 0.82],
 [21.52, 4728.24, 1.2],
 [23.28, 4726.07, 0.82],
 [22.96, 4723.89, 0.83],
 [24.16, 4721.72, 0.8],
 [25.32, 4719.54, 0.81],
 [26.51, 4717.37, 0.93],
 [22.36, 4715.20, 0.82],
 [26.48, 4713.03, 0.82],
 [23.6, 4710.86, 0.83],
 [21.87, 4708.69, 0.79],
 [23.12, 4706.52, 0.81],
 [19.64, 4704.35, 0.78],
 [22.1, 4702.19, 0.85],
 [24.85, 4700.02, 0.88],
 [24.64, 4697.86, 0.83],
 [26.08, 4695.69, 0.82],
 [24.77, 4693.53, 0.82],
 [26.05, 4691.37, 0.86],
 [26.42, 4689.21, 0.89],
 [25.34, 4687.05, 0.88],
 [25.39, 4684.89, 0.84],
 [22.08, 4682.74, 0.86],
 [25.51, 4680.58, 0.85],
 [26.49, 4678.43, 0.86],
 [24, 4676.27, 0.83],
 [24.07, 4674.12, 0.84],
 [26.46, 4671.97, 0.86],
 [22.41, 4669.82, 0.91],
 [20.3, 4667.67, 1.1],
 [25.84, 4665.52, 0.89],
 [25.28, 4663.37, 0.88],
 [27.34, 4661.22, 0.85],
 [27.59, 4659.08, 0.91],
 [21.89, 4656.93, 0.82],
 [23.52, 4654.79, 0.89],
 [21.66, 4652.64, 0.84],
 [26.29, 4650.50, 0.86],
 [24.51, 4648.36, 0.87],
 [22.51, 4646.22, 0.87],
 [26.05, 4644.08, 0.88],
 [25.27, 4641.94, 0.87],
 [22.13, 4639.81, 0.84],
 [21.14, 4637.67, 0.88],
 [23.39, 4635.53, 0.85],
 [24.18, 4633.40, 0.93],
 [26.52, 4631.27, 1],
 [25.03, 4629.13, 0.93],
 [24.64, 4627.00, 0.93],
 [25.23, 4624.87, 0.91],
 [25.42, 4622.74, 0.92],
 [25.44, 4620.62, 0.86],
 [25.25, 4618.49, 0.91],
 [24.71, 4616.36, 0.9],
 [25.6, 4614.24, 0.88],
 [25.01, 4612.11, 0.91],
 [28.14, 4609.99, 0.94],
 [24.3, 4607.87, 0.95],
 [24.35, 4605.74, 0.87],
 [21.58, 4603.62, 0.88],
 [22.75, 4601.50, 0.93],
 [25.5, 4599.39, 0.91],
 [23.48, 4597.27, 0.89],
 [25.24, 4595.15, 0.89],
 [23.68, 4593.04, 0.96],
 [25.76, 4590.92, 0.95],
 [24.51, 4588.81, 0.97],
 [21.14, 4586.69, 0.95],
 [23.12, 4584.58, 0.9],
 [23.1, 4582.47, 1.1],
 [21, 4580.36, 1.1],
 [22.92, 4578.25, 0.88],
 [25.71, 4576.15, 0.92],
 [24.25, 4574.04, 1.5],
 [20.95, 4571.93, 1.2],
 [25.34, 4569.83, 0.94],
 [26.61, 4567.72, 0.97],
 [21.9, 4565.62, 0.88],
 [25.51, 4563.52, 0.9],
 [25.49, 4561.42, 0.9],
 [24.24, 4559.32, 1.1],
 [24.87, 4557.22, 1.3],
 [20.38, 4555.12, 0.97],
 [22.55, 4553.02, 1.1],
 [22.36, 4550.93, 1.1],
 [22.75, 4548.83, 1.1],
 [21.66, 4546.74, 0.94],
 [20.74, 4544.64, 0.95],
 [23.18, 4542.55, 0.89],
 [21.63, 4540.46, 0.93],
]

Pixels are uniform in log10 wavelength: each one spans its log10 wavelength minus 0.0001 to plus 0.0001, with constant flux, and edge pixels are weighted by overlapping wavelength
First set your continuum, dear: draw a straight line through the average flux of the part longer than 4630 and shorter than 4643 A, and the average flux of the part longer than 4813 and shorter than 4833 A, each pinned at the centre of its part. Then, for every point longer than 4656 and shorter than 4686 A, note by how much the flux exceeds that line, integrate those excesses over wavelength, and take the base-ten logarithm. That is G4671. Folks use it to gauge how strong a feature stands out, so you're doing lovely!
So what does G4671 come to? 1.5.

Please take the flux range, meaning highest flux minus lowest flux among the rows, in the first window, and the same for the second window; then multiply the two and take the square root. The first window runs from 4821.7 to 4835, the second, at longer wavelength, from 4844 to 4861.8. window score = 3.4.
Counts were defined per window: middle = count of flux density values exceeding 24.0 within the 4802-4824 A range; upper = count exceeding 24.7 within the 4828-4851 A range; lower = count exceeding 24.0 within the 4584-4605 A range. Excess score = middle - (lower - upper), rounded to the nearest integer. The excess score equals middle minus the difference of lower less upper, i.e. 2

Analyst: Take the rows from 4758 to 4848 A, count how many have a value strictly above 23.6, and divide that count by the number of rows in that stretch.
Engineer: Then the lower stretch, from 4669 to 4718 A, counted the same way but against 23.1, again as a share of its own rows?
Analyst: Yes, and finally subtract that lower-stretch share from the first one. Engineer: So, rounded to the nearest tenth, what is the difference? -0.6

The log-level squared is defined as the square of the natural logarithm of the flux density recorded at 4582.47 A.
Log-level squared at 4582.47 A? 9.9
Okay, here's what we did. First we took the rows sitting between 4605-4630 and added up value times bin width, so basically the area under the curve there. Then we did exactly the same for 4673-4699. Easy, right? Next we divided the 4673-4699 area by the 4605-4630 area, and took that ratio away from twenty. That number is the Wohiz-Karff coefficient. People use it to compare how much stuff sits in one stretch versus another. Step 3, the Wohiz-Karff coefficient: 19.0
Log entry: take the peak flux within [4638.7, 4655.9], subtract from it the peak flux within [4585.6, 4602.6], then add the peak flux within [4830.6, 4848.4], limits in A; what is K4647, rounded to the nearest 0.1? 24.5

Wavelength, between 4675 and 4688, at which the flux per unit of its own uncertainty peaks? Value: 4678.43 A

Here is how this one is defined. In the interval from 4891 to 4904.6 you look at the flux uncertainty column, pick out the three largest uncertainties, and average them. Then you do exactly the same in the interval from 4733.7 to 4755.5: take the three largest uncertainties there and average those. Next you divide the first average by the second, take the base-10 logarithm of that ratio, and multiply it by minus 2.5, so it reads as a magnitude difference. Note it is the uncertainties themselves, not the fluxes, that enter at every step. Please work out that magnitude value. 0.07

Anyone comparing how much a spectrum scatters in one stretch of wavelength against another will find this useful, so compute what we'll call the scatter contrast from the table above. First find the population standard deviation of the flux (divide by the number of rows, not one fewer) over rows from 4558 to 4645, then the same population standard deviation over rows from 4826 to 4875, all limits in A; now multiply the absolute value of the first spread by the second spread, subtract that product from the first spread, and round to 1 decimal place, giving -1.1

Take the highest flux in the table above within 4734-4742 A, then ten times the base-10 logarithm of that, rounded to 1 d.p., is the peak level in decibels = 13.9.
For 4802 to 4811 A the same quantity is 13.8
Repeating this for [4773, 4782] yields 12.7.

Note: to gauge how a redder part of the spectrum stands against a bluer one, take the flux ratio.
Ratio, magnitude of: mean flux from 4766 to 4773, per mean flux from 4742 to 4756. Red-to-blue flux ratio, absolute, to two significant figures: 0.84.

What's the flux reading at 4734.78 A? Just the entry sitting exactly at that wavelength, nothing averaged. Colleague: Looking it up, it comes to 24.43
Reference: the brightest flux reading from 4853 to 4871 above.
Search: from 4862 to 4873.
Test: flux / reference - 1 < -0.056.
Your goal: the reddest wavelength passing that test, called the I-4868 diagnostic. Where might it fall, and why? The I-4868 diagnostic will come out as 4871.92 A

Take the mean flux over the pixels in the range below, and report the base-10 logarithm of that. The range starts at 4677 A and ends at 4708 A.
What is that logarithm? 1.39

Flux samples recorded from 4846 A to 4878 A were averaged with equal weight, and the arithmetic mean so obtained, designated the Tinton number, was 23.6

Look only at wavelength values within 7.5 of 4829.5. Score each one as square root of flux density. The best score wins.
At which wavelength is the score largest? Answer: 4827.25 A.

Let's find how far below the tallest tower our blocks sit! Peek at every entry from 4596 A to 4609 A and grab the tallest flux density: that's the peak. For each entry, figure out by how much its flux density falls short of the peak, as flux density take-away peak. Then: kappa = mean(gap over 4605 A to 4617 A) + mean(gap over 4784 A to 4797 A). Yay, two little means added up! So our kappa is -5.2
